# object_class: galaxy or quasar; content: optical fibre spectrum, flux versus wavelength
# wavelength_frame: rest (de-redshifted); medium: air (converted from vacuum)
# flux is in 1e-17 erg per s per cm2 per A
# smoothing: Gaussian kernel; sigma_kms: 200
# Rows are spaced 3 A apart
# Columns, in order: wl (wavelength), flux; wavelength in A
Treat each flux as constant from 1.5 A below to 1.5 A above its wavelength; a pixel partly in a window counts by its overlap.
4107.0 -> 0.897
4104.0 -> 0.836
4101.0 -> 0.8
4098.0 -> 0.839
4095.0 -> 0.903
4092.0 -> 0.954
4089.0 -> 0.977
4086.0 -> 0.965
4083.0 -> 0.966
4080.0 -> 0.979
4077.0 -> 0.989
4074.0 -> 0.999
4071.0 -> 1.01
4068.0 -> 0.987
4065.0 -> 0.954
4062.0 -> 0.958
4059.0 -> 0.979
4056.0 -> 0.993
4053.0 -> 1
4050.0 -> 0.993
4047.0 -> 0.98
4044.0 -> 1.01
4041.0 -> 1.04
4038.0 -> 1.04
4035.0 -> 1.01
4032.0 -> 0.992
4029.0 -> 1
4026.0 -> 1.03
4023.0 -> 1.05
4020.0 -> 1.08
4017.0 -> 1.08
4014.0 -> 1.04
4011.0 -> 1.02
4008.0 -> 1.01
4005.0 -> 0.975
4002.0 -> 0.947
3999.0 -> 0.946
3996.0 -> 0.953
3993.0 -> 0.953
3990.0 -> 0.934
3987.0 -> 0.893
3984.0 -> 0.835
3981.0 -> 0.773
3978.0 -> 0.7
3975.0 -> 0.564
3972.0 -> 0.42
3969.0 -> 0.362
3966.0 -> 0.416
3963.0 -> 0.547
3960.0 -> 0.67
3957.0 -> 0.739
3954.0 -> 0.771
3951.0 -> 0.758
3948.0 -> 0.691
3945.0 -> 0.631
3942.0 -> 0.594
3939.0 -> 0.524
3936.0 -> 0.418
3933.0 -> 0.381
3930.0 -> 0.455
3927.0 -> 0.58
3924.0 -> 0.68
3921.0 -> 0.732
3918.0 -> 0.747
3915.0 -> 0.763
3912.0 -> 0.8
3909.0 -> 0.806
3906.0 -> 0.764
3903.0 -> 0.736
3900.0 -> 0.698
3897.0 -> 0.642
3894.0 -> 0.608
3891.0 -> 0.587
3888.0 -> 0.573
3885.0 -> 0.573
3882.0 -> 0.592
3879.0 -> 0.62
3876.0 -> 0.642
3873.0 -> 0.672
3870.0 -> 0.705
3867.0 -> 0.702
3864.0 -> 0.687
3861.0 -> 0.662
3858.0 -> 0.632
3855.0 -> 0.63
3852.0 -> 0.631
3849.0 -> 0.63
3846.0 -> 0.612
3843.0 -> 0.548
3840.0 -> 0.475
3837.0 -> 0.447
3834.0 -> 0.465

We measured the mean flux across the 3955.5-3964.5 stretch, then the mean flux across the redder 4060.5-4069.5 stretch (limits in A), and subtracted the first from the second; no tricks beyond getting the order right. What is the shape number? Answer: 0.31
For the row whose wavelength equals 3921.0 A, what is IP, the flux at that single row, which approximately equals 0.732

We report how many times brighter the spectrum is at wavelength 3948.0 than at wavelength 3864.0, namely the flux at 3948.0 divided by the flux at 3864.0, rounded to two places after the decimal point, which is 1.01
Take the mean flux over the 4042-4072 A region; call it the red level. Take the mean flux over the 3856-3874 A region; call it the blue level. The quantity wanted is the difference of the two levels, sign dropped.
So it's 0.31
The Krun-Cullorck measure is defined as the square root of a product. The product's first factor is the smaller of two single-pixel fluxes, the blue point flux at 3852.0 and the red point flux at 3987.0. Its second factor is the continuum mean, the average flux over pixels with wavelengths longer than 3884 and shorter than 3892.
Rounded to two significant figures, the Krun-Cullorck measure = 0.60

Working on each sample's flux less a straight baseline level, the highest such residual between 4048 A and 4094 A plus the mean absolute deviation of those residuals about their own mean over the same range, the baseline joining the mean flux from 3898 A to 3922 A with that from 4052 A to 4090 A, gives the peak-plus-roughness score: 0.070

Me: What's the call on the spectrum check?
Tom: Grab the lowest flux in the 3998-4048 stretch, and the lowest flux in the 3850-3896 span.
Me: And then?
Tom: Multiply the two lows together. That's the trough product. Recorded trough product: 0.54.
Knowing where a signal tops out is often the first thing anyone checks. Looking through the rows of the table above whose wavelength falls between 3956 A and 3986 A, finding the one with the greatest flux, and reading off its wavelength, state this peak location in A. 3984.0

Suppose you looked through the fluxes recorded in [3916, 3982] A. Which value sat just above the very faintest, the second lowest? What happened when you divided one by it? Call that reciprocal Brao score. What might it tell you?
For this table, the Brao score 2.6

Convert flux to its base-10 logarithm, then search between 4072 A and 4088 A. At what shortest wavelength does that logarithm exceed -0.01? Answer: 4074.0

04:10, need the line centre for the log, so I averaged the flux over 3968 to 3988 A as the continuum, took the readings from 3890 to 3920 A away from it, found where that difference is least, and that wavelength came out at 3909.0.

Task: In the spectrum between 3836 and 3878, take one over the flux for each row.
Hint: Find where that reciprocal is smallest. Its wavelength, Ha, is 3870.0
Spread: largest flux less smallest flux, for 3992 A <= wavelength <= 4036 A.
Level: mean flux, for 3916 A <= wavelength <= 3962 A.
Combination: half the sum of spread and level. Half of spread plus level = 0.38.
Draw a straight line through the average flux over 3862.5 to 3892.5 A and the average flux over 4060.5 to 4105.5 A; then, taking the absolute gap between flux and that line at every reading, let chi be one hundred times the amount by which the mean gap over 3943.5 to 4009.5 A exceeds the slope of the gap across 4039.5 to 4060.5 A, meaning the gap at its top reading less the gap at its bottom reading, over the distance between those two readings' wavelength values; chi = 14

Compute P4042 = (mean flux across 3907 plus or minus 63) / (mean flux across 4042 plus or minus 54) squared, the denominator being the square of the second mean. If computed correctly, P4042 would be 0.65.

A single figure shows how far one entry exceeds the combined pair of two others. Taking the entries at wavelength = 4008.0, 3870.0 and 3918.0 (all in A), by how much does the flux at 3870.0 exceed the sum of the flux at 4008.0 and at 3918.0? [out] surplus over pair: -1.1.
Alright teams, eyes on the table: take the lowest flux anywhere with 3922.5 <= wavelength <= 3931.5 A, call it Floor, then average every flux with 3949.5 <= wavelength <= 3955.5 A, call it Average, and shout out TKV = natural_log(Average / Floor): 0.52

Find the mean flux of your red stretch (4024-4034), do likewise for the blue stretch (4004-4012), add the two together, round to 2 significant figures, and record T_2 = 2.0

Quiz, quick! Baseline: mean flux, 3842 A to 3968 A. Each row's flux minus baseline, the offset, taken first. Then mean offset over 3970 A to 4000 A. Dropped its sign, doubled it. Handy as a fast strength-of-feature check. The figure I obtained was 0.3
